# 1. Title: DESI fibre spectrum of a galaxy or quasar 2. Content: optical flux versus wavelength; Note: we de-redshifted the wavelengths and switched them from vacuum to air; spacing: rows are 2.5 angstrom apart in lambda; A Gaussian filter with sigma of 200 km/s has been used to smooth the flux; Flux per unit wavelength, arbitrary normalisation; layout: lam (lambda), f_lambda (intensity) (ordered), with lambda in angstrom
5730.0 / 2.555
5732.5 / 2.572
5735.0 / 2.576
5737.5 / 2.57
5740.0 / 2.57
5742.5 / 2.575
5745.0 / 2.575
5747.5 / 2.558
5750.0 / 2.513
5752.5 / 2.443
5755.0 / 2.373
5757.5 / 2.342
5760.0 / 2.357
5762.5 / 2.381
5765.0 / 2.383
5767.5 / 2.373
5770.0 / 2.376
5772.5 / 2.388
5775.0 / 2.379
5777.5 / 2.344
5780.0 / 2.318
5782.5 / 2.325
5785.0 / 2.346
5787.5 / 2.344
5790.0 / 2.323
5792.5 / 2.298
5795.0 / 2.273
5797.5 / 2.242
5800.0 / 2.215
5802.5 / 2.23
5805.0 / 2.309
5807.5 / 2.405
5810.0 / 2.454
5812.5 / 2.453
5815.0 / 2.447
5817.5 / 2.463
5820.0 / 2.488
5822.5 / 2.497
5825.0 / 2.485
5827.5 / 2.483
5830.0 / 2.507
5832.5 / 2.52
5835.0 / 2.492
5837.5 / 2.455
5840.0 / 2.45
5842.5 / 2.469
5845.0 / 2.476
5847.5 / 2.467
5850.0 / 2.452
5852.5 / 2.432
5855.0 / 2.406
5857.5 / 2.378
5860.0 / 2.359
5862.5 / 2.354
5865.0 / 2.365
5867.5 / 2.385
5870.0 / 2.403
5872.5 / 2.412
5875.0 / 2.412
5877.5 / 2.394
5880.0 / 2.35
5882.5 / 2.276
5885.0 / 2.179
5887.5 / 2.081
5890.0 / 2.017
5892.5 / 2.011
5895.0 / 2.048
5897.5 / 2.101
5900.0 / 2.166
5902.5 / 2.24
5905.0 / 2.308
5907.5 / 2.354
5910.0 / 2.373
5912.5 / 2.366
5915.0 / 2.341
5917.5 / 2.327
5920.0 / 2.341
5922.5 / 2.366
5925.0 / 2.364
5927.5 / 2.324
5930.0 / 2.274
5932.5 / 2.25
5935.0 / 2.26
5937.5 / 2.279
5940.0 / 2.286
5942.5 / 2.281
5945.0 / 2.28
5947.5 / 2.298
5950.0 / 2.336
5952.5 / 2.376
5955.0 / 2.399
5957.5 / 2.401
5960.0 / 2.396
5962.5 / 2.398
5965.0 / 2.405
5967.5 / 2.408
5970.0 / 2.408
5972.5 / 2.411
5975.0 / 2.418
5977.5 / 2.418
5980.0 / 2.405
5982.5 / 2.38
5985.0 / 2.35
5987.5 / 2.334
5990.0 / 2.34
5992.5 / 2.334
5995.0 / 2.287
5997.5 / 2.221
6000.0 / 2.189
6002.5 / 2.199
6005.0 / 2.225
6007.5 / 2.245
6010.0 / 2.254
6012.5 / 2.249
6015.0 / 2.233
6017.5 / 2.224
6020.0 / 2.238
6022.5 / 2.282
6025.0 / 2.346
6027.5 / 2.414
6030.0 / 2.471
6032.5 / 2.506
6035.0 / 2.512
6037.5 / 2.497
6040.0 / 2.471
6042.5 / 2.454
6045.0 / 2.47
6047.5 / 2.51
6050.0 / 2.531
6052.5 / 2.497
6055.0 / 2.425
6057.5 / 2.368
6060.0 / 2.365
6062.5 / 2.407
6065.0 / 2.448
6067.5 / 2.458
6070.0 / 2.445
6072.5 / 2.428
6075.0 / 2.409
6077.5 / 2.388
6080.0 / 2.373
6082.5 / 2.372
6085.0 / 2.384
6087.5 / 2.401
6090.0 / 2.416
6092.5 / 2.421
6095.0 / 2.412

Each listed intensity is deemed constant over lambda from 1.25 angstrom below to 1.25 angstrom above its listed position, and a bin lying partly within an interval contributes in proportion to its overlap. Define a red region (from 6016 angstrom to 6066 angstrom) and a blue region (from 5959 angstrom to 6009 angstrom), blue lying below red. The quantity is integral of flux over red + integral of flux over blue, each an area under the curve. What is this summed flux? 238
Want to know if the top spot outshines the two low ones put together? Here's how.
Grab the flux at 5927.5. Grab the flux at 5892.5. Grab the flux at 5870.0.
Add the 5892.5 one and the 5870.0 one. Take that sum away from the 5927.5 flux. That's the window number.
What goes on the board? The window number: -2.1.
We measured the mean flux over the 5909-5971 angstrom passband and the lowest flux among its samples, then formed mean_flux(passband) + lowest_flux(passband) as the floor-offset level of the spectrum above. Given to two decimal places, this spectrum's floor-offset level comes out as 4.59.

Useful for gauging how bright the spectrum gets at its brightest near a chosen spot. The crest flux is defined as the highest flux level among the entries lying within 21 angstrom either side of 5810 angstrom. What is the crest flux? 2.507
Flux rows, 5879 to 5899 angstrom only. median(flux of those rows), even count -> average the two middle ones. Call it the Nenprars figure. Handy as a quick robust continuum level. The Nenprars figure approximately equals 2.09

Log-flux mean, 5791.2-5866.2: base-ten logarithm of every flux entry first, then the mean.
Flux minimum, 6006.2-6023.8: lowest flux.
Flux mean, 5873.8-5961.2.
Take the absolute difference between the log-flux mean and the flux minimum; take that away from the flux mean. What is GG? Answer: 0.44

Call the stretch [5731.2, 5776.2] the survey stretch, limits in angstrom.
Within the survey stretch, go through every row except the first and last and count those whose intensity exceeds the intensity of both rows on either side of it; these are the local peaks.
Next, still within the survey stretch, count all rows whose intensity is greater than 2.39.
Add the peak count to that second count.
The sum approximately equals 12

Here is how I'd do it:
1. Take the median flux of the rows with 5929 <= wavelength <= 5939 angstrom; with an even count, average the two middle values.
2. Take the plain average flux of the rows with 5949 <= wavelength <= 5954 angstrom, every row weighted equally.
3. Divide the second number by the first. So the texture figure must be 1.04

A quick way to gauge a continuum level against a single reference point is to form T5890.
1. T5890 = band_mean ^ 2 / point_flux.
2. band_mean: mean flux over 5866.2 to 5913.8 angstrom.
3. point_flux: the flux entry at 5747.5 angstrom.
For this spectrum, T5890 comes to 1.99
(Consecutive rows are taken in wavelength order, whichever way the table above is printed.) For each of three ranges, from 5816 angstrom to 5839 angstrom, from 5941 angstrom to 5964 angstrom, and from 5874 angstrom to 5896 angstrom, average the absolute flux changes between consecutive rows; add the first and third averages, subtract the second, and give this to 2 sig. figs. 0.057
